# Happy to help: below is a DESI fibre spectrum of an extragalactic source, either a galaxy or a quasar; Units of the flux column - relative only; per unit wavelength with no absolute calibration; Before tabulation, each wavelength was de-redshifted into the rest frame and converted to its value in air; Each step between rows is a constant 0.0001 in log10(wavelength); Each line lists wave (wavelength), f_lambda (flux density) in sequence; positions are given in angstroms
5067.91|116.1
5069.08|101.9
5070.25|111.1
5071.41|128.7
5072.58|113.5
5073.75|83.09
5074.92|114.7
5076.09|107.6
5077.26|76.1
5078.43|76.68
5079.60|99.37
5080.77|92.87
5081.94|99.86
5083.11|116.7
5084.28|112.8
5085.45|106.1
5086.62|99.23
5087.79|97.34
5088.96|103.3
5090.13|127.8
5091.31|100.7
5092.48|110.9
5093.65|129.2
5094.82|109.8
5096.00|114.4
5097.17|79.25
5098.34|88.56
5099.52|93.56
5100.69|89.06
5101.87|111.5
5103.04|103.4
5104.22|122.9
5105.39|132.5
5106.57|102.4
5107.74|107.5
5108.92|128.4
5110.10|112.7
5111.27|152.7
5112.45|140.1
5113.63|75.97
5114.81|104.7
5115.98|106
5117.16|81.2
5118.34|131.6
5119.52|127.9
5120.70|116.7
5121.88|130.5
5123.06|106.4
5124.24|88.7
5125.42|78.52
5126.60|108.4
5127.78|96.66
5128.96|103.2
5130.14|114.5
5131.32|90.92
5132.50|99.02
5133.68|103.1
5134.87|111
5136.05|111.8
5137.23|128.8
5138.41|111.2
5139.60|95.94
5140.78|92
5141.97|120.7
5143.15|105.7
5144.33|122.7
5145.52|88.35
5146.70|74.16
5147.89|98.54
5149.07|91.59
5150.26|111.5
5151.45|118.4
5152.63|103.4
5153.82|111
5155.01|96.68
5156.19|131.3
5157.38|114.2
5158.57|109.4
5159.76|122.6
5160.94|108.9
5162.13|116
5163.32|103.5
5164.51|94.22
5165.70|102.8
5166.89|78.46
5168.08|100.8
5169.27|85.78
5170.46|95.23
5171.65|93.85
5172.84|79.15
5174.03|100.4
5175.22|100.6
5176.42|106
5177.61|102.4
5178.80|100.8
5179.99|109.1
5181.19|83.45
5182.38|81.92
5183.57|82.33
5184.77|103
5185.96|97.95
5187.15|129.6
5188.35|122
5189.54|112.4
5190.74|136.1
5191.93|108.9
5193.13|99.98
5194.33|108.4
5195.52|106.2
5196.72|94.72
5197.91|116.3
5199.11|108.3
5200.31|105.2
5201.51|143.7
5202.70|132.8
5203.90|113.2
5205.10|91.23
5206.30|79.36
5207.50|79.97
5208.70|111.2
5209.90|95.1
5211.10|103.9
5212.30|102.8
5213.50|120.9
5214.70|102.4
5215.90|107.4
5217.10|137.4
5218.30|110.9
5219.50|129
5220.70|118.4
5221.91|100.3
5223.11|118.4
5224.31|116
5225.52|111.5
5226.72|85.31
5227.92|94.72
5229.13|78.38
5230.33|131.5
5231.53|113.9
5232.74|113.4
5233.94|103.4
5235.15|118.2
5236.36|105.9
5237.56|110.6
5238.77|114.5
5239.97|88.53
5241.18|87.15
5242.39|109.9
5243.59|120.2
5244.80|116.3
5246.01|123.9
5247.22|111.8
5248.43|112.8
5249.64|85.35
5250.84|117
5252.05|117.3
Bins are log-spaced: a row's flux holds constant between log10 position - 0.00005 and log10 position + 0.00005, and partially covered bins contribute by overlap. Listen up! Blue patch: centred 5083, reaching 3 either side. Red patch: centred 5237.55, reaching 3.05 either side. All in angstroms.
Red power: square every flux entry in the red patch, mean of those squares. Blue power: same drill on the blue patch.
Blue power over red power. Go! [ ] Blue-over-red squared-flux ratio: 0.96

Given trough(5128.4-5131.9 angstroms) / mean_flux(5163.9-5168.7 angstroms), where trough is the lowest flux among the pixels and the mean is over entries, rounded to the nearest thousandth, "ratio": 0.967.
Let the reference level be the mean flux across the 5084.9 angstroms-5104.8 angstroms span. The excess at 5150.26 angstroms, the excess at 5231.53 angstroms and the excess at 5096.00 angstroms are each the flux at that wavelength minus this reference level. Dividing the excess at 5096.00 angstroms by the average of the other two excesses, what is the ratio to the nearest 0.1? 1.2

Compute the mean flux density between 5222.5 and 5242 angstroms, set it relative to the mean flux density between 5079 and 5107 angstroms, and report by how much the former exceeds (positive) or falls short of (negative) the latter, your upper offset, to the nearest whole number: 0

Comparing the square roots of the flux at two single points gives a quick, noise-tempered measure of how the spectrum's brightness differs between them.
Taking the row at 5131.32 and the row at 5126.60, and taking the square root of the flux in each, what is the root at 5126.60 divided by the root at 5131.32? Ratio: 1.09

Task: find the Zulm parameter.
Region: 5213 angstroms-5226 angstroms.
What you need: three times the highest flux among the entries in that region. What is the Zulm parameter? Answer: 412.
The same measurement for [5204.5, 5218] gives 412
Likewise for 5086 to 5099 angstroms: 388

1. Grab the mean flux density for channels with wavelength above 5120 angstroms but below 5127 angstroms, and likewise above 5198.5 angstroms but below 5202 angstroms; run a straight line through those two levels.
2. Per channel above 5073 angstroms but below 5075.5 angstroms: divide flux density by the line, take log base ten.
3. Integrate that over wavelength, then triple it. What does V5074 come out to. 0.06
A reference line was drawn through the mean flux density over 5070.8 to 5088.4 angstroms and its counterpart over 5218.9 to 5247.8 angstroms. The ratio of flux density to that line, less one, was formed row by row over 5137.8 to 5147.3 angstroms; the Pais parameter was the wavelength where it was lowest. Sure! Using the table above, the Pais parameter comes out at 5146.70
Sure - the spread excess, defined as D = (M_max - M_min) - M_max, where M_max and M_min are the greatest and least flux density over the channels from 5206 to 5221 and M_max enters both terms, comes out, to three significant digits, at -79.4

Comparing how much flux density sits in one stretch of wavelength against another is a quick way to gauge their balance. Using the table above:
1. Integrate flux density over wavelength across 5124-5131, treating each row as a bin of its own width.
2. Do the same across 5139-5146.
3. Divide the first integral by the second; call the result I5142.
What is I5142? 0.94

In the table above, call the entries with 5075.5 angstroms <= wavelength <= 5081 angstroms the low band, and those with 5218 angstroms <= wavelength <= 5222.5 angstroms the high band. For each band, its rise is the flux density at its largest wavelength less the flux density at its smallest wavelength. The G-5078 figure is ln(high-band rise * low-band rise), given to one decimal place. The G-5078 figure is 5.1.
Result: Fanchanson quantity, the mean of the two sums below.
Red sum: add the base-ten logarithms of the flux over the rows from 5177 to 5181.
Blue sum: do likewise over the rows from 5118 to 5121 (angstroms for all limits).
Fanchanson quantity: 6.17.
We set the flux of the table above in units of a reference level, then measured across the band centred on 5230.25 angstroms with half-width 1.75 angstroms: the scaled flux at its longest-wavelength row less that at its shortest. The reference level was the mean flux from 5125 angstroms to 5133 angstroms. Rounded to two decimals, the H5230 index 0.36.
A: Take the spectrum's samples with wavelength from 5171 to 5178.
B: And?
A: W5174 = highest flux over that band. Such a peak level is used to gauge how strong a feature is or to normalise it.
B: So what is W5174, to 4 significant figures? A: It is 106.0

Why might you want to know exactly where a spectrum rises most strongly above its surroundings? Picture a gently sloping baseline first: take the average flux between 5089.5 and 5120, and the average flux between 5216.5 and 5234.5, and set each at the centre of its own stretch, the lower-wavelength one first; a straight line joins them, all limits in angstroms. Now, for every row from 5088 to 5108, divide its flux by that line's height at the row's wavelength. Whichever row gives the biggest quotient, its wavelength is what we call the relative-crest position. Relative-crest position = 5105.39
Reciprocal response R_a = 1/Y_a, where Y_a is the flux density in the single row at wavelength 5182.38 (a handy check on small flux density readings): 0.0122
